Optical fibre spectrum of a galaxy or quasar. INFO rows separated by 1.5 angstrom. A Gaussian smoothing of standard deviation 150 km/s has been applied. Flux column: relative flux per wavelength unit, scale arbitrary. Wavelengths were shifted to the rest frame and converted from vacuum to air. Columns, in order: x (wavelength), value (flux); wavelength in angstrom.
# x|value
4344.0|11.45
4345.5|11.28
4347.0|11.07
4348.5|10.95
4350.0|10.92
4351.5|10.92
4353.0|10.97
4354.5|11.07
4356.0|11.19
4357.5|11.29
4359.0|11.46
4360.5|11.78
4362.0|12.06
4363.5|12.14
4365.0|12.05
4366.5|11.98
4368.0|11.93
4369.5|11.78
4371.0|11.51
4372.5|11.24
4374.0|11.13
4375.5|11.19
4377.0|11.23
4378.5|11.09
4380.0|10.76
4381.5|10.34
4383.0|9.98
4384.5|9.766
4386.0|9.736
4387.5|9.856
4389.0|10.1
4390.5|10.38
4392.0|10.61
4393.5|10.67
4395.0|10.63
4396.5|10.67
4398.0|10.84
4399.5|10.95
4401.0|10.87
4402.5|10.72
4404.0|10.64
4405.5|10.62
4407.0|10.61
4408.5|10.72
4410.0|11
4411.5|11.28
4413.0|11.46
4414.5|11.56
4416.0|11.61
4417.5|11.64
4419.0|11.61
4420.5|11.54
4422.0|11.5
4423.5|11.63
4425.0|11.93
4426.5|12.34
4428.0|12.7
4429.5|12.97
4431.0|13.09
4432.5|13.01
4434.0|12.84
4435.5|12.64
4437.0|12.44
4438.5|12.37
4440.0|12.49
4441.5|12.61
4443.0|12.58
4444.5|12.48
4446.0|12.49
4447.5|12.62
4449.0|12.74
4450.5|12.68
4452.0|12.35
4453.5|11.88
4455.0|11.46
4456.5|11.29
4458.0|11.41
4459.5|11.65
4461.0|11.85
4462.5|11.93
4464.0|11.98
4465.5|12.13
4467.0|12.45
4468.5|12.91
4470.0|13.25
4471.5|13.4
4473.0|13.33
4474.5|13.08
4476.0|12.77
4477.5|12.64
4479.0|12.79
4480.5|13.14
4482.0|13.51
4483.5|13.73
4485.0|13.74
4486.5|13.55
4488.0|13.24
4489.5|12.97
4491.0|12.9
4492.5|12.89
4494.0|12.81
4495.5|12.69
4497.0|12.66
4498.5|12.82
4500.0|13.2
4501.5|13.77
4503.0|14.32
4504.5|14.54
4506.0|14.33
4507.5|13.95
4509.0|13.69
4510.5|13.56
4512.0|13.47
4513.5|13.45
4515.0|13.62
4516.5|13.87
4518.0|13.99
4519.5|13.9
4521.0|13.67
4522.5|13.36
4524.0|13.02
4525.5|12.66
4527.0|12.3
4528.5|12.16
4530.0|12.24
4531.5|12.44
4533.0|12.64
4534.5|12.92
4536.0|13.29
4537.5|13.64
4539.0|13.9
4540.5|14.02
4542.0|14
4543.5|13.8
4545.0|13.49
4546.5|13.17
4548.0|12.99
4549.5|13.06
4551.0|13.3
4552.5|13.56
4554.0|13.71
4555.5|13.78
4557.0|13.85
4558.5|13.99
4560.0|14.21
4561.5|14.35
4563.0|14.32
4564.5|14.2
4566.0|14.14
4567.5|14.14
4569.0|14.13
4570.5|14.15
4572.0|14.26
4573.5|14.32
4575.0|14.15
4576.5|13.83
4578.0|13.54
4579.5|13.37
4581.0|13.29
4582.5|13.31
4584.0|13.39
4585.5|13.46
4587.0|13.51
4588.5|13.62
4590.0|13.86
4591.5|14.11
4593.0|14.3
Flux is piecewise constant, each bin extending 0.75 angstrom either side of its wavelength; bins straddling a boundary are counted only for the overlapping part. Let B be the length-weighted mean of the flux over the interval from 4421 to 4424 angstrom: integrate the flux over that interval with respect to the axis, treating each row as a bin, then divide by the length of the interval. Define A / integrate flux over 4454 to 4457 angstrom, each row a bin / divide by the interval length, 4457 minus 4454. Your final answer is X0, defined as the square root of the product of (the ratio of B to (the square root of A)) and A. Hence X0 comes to 6.25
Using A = 11.4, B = 11.6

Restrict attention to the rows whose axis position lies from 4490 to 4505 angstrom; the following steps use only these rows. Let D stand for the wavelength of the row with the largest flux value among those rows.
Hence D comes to 4504.5 angstrom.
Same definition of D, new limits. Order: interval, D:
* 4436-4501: 4485.0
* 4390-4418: 4417.5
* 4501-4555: 4504.5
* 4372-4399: 4372.5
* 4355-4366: 4363.5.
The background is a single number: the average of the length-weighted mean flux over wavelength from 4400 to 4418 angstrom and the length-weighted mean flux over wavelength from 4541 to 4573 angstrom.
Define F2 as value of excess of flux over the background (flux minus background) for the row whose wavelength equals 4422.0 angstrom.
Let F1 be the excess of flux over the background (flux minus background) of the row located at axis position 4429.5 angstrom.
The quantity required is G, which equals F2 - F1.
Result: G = -1.5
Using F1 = 0.5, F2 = -0.9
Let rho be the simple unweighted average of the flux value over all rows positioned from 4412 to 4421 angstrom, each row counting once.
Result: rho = 11.6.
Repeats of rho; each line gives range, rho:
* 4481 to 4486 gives 13.7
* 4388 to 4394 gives 10.4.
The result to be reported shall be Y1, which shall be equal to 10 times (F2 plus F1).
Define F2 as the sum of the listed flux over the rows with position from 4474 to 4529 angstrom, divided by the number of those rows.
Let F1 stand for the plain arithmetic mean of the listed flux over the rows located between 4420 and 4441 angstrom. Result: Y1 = 257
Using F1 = 12.4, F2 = 13.3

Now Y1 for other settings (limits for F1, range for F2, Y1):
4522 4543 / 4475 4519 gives 264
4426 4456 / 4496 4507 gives 262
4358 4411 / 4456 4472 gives 231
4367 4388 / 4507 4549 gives 242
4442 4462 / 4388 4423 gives 231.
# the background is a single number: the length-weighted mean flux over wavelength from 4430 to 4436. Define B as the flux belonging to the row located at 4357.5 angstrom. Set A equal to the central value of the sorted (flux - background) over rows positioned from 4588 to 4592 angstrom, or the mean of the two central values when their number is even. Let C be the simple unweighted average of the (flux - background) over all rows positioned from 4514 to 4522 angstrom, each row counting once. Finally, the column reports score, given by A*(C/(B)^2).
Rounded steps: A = 1.0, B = 11.29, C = 0.9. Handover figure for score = 0.007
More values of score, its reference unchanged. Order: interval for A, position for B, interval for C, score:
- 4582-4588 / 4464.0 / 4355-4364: -0.005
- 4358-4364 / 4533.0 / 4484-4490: -0.003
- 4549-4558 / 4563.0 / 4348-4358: -0.007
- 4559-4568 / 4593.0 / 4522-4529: -0.001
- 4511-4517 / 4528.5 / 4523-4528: -0.001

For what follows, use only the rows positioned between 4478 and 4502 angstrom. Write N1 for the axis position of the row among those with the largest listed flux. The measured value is 4501.5 angstrom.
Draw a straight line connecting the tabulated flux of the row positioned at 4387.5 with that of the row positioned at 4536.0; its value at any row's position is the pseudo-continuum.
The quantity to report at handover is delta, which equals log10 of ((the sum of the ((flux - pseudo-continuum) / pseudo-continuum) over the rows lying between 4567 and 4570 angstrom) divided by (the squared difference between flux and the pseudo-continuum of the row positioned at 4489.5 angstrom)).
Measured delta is -1.6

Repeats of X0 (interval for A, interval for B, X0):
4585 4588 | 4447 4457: 6.68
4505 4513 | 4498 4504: 7.11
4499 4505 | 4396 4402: 6.35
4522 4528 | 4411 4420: 6.42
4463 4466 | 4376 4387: 6.01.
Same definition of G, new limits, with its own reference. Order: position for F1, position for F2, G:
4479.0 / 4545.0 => 0.7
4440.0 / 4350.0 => -1.6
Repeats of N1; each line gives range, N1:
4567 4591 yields 4573.5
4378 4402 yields 4378.5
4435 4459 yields 4449.0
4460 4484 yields 4483.5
